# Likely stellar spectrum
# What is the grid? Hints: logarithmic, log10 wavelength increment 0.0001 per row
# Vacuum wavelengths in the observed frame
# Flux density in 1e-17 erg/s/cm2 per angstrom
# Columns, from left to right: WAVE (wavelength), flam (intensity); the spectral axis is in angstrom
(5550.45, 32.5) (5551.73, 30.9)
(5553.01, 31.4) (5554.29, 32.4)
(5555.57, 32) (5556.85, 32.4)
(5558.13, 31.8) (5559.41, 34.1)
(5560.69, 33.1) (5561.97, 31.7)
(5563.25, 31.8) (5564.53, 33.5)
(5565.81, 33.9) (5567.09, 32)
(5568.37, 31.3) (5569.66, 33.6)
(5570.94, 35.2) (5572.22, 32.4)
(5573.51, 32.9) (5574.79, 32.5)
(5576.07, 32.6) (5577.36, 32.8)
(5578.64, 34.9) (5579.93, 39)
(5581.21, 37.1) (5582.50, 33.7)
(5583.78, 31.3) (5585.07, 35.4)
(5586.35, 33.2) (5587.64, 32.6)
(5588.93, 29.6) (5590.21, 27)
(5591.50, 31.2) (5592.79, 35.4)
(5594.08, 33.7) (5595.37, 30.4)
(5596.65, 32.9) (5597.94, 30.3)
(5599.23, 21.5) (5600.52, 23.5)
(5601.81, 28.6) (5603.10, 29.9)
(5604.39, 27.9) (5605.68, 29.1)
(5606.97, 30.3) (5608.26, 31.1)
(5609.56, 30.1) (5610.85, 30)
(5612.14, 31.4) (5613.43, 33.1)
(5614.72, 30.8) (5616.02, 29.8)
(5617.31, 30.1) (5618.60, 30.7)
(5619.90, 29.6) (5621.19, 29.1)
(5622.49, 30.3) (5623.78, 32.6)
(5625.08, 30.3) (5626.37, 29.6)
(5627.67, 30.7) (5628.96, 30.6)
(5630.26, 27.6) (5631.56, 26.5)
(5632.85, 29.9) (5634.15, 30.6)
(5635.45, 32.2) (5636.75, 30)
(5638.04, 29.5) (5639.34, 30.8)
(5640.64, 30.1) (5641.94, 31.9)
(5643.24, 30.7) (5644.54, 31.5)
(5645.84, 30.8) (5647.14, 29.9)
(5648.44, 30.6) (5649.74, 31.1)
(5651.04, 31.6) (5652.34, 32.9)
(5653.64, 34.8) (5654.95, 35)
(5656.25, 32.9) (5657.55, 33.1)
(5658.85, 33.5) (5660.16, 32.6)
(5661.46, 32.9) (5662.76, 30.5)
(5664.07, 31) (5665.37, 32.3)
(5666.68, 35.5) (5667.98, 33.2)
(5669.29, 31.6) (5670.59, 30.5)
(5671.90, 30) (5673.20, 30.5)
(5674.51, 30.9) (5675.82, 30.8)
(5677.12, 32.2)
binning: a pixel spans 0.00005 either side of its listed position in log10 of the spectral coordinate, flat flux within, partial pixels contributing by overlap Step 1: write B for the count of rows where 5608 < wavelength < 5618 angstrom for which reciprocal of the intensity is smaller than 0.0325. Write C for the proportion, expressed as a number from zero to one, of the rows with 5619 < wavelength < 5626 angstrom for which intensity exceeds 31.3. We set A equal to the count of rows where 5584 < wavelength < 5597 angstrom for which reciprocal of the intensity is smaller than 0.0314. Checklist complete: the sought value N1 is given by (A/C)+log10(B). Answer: 31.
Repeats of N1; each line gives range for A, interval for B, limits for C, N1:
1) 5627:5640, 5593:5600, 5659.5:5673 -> 2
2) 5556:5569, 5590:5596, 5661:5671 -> 10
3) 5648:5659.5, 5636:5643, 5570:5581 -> 6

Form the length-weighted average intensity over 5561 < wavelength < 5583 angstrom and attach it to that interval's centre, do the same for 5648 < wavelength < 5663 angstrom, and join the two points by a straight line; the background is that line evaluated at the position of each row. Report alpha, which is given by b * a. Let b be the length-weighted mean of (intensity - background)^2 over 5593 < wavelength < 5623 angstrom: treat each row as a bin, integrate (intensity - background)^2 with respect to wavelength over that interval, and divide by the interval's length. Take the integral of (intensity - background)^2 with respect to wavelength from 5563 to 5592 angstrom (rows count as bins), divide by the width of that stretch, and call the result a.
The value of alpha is 109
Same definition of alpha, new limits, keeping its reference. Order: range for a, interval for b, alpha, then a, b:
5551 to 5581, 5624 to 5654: 28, 4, 8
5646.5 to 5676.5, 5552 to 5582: 11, 3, 4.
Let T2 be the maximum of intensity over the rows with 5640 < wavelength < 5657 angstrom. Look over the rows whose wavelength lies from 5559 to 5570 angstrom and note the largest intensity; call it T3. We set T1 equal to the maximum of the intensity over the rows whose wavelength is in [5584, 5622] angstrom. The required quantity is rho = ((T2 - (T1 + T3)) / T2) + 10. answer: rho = 9.01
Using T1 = 35.4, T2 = 35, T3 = 34.1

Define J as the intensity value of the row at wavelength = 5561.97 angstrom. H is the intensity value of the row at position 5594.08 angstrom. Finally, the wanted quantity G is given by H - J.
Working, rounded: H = 33.7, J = 31.7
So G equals 2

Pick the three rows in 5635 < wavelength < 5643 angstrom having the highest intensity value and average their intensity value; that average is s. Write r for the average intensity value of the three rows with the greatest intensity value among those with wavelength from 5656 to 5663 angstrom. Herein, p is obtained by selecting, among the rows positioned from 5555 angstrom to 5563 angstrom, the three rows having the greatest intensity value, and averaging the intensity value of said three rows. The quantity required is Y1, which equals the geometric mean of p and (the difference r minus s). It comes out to 7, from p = 33.2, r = 33.2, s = 31.6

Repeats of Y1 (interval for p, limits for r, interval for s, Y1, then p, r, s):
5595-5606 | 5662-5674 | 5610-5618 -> 8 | 31.2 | 33.7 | 31.8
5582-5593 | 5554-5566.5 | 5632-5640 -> 10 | 34.8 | 33.8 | 31.2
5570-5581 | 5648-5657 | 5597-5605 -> 13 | 36.4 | 34.2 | 29.6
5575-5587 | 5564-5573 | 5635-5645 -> 9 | 37.2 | 34.2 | 31.9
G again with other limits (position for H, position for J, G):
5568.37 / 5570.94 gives -4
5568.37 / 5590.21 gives 4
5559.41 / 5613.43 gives 1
